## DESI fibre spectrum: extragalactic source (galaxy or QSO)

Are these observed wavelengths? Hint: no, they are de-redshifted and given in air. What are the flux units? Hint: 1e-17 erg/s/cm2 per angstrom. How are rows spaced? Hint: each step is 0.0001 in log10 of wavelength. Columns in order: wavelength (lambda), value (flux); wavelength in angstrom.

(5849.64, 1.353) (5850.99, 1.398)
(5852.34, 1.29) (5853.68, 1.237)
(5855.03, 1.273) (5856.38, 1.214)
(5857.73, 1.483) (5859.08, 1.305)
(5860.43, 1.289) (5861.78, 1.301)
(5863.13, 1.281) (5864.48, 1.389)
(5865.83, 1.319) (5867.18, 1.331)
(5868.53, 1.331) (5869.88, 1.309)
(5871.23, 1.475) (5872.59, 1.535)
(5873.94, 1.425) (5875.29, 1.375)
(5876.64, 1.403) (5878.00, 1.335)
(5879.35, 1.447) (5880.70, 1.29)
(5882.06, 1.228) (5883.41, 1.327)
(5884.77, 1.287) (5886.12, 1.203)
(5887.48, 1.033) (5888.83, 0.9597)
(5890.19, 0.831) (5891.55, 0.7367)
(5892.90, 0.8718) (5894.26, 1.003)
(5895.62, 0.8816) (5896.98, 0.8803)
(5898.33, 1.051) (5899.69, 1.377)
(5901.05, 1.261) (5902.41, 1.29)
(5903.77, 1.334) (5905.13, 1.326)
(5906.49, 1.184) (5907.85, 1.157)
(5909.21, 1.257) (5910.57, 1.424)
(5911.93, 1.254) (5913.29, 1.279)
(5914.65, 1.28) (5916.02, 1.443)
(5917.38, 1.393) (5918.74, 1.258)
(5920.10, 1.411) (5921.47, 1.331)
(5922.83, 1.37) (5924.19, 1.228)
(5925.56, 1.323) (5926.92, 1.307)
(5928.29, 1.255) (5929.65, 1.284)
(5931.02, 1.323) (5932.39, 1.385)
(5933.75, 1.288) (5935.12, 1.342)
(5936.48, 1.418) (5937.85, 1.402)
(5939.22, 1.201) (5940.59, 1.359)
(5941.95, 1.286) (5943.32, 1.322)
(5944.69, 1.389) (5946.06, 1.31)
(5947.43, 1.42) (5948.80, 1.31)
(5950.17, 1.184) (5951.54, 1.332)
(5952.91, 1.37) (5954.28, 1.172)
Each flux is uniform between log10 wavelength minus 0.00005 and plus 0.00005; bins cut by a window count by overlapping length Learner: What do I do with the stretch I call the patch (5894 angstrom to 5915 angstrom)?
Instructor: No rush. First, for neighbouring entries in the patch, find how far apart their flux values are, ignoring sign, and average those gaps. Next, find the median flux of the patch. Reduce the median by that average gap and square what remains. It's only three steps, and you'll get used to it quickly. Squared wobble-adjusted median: 1.35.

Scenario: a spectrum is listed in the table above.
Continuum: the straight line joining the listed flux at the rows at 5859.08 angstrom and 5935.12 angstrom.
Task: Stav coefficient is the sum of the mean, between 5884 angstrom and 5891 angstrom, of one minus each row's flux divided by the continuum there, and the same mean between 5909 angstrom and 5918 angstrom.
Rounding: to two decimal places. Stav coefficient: 0.19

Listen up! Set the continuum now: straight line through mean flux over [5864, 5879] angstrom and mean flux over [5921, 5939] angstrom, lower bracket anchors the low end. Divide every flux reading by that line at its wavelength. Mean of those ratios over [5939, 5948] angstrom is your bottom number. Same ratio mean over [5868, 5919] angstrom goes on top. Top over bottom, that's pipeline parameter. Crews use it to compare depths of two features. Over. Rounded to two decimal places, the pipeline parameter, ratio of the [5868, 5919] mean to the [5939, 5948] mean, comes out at 0.89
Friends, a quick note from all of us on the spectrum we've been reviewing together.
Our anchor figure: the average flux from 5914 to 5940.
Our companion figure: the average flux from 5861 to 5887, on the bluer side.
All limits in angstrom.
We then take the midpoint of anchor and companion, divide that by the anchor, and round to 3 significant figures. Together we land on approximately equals 1.01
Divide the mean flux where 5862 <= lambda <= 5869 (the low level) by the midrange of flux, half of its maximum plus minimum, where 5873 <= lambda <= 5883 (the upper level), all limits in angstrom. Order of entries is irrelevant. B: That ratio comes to 0.99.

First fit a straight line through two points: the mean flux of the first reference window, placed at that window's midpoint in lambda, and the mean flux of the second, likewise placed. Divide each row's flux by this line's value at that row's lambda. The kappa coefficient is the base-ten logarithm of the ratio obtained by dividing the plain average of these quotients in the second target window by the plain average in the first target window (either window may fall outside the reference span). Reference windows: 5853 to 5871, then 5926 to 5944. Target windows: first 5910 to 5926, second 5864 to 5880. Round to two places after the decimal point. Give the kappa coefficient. 0.02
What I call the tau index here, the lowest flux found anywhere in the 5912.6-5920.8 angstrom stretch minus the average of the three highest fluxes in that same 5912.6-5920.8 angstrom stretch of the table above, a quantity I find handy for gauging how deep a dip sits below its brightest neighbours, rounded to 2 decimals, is -0.16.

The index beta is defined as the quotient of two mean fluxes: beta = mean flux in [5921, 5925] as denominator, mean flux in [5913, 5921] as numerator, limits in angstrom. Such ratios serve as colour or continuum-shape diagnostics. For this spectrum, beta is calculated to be 1.03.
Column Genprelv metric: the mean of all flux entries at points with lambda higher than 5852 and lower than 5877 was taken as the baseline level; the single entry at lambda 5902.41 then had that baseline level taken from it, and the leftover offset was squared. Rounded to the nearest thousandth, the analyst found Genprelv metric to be 0.003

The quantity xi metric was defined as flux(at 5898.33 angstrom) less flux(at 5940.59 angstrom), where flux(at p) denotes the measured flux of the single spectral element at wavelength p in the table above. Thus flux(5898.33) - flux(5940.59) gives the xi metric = -0.31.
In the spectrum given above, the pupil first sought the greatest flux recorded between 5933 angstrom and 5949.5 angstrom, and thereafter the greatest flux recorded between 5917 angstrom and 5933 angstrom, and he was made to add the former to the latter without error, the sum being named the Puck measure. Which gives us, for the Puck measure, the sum 2.83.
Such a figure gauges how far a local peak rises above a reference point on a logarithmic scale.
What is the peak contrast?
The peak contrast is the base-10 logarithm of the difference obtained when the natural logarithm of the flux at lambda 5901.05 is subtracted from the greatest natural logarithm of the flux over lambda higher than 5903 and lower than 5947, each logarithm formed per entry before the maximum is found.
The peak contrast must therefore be -0.87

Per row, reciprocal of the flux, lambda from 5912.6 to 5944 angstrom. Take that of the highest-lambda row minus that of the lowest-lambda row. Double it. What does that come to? -0.05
